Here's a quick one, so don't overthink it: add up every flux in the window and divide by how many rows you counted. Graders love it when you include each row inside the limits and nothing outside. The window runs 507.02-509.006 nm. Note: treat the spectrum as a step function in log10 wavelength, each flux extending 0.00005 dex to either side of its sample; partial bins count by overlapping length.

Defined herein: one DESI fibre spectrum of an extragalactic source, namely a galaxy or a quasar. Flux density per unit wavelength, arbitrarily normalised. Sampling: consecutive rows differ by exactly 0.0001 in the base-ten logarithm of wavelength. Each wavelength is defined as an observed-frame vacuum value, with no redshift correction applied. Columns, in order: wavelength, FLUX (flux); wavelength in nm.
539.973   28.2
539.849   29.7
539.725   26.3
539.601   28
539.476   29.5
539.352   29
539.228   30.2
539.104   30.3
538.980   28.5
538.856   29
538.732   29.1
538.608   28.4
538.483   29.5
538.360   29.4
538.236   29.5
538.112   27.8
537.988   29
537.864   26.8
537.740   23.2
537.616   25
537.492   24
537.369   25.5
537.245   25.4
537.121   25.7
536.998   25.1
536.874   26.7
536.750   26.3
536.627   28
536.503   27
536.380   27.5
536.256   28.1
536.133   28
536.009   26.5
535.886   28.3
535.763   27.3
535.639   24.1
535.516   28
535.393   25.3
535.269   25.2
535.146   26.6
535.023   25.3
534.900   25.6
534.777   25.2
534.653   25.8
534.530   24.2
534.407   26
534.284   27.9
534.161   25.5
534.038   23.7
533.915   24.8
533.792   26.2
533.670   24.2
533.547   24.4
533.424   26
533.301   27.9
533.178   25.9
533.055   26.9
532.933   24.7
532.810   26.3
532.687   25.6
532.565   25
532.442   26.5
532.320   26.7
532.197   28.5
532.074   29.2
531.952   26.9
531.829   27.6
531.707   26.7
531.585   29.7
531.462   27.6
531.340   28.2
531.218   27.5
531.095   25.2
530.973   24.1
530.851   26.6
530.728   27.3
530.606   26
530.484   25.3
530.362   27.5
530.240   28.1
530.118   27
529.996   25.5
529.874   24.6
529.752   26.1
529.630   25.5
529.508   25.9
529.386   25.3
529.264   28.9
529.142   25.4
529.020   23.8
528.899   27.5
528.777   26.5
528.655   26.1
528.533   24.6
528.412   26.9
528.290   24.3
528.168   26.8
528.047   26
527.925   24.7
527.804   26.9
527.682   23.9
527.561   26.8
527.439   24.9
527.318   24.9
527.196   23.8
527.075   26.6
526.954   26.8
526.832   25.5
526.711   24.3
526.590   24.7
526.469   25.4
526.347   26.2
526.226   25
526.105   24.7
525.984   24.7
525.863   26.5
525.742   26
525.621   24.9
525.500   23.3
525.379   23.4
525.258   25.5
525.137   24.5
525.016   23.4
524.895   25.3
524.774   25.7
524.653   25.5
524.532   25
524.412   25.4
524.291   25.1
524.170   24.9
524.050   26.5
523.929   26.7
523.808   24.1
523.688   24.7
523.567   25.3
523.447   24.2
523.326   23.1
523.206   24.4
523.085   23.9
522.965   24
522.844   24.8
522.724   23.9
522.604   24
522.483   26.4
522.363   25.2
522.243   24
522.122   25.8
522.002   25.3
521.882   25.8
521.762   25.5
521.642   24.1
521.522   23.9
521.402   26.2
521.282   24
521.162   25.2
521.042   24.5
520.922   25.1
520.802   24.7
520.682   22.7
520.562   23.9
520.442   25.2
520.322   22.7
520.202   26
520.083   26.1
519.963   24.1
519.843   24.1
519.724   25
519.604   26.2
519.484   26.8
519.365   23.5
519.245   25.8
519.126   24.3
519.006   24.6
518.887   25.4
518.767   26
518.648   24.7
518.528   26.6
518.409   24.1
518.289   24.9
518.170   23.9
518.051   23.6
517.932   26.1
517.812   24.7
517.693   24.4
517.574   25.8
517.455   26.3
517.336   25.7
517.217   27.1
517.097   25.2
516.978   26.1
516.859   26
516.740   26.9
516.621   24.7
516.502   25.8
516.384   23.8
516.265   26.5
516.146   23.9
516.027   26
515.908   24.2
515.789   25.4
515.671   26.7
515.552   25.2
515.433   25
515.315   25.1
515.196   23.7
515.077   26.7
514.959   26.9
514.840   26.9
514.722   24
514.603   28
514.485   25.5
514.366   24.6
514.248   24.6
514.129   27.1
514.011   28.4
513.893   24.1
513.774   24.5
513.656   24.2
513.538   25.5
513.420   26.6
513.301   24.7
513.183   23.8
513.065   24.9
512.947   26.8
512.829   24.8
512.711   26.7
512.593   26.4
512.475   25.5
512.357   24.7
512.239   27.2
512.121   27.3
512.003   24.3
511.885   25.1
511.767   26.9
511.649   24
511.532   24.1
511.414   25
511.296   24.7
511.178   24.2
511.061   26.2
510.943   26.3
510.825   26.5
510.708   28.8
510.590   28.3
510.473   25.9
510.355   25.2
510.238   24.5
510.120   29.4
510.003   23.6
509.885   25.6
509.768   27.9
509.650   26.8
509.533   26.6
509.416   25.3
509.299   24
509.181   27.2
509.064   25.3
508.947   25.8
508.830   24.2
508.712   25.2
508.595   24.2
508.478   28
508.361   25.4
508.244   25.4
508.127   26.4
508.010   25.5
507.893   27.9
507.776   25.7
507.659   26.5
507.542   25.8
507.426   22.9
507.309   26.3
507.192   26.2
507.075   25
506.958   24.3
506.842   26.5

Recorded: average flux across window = 25.7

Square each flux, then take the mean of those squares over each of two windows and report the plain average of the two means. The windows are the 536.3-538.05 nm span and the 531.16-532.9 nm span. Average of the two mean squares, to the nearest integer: 714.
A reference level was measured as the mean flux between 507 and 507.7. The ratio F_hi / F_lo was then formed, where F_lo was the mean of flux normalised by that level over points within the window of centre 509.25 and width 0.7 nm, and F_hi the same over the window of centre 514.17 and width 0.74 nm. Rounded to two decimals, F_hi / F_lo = 1.00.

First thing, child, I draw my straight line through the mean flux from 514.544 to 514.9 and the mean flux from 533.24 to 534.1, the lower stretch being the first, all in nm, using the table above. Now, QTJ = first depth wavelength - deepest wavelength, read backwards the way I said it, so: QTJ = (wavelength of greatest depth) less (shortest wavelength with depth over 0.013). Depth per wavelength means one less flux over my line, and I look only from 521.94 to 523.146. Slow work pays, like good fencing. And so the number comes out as 0.72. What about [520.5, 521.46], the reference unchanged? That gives 0.12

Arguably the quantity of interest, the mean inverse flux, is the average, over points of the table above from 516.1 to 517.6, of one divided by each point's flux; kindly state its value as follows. 0.0390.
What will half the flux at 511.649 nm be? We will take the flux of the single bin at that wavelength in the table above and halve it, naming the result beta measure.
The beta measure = 12.0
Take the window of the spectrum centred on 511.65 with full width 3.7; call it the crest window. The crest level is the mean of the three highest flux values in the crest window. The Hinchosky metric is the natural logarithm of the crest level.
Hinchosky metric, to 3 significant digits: 3.36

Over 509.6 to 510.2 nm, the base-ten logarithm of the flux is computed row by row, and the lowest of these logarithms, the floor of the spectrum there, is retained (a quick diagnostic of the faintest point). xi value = 1.37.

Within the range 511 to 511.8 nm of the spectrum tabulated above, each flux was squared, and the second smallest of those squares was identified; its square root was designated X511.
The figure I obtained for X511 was 24.1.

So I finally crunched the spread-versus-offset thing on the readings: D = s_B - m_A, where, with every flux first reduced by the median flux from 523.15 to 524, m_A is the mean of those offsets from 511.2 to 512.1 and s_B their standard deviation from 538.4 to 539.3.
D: 0.2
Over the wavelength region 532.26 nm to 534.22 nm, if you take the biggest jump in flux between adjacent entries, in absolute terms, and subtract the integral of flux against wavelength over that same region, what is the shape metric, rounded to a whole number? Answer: -48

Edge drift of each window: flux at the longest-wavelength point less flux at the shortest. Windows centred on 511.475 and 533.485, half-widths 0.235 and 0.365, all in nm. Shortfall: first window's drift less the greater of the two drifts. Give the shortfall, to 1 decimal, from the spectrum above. -1.0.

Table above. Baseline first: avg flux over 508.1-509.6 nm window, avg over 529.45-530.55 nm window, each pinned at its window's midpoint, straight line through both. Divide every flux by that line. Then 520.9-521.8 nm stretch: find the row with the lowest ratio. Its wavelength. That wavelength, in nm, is 521.522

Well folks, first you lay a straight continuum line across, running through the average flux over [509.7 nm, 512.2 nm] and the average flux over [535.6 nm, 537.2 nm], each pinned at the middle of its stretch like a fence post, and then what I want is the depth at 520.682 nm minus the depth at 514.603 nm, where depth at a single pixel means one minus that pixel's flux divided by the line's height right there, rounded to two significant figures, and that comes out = 0.21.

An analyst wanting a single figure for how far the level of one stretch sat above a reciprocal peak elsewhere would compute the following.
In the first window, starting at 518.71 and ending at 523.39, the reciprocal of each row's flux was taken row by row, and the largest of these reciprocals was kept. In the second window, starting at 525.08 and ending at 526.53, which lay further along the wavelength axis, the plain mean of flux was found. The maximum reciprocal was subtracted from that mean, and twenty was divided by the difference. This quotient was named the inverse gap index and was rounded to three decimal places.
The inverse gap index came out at 0.801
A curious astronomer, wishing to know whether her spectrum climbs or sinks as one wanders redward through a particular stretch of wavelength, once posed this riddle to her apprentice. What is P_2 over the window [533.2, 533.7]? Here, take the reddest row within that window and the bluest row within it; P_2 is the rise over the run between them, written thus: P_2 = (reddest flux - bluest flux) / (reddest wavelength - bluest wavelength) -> -10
